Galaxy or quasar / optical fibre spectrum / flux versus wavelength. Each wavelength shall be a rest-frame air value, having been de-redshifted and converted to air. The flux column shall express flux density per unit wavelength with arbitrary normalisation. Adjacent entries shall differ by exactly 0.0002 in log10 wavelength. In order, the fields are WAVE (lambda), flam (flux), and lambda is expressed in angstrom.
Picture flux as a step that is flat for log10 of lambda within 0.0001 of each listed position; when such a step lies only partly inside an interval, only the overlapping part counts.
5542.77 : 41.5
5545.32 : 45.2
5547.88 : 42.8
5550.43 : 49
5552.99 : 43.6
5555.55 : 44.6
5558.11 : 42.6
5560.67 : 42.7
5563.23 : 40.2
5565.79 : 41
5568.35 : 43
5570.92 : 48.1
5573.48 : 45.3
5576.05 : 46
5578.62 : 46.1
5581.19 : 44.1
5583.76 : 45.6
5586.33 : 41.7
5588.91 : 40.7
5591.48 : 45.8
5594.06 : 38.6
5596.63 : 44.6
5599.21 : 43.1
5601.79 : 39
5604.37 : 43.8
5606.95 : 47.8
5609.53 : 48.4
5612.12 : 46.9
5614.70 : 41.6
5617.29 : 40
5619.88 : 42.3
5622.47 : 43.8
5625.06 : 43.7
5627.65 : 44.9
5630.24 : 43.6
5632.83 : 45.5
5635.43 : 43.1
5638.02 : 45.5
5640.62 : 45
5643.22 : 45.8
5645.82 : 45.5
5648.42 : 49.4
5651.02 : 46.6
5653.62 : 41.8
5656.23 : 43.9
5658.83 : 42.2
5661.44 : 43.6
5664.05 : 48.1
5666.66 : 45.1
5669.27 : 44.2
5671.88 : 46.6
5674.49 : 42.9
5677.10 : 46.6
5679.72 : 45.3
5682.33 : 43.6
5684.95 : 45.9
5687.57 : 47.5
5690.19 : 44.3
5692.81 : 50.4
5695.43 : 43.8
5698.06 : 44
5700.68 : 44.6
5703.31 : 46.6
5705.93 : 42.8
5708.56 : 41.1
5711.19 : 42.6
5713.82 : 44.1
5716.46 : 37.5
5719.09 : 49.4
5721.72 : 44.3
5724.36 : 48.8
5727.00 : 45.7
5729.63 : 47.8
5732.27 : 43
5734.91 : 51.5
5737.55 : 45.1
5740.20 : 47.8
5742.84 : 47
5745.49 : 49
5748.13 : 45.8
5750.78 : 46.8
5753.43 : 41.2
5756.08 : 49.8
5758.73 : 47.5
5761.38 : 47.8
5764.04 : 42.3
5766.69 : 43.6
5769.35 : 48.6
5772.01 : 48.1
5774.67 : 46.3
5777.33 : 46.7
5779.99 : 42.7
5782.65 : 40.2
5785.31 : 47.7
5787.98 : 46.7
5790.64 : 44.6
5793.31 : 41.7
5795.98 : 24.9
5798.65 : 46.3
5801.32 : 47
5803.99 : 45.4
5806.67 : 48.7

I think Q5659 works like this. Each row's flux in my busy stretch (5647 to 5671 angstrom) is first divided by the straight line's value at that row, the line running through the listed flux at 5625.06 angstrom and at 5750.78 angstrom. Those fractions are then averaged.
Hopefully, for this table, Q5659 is 1.01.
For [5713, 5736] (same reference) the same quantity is 0.99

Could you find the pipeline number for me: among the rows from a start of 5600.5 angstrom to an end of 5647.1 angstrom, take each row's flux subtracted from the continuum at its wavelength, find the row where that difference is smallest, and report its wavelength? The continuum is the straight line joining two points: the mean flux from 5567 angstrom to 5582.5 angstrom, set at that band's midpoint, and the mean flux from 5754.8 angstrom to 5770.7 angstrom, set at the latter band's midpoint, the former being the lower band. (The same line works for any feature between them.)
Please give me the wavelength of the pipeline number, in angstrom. 5609.53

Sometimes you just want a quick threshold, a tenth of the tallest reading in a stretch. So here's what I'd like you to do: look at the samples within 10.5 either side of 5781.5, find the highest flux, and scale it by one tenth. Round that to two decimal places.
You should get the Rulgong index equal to 4.81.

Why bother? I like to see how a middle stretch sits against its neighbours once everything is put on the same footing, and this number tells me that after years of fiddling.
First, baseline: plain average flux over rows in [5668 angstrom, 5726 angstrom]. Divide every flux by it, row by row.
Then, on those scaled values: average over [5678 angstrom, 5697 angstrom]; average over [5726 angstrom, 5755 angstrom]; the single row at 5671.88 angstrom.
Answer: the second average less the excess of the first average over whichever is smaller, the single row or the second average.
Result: 1.05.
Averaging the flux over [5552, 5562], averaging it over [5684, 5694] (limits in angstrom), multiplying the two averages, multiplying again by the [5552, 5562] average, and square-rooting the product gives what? 297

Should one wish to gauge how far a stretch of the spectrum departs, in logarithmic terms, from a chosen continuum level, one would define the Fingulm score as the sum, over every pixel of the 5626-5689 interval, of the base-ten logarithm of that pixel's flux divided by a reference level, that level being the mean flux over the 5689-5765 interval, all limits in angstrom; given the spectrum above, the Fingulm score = -0.13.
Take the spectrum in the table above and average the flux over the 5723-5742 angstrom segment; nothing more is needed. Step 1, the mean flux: 47.1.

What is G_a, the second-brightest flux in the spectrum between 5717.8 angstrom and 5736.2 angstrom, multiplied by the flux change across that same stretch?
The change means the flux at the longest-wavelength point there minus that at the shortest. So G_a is 104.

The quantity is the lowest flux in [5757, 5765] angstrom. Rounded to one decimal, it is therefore 42.3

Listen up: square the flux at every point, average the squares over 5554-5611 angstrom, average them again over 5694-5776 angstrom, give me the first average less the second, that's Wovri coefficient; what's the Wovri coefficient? -168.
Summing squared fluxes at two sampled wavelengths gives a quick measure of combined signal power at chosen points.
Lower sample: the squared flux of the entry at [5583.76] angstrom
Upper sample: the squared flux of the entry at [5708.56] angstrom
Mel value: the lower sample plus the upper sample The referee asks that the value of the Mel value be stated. 3769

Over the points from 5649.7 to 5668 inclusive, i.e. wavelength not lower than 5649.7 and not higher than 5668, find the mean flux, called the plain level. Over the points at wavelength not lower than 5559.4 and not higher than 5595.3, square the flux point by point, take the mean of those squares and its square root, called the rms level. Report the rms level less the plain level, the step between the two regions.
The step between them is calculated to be -0.90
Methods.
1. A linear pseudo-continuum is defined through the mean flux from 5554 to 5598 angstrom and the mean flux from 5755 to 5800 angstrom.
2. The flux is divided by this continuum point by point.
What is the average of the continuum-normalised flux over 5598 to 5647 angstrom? 1.01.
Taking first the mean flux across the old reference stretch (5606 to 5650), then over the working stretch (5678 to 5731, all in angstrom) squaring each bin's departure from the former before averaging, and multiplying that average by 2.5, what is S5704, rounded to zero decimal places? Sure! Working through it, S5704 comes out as 21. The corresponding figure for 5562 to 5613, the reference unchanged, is 23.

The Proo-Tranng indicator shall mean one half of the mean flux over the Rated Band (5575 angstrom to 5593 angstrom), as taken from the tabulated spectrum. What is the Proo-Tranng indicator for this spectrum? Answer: 22.1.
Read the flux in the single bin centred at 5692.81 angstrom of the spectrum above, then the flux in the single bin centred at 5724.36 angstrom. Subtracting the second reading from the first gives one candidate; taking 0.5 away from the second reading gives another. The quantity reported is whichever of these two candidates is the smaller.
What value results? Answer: 1.60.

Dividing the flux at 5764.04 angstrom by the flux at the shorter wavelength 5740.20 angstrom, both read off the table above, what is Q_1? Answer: 0.88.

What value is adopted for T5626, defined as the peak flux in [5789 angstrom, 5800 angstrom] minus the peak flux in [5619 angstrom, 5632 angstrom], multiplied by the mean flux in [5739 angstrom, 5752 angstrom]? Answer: 66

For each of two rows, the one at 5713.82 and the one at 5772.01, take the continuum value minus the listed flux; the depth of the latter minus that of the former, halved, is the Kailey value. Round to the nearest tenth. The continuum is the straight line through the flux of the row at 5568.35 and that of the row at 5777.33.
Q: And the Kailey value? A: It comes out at -1.5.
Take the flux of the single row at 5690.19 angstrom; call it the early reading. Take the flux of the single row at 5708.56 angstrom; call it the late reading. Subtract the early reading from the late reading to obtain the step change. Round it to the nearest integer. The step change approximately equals -3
